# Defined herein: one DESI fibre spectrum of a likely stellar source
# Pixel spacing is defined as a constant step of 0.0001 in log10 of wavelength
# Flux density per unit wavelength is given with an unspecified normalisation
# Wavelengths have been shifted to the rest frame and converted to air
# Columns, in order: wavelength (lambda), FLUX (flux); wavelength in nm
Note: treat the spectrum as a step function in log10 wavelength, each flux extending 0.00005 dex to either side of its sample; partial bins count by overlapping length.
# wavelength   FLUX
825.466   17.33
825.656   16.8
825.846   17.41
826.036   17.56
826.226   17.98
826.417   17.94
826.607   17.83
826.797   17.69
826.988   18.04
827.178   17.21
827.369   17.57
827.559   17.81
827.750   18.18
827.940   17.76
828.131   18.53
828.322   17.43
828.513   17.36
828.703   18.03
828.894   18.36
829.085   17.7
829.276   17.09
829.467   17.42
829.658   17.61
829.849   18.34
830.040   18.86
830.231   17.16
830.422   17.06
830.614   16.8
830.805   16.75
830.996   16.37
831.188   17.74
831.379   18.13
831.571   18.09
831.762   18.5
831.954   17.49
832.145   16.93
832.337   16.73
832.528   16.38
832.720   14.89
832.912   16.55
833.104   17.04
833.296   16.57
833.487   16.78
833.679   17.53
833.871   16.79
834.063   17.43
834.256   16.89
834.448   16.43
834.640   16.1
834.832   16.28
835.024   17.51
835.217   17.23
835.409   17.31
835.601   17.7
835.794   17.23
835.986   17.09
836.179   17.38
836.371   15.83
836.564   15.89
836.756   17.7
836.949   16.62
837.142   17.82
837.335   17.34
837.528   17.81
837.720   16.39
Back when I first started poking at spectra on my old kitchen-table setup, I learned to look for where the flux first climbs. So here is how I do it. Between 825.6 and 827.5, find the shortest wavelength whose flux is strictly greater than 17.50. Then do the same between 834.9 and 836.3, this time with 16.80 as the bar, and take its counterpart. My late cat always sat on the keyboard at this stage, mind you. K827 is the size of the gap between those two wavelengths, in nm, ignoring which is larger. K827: 8.99 nm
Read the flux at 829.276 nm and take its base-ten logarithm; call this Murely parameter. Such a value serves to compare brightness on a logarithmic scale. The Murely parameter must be 1.23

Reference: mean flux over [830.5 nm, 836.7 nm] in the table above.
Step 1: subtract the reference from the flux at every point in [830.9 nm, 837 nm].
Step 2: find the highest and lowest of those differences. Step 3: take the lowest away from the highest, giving 3.6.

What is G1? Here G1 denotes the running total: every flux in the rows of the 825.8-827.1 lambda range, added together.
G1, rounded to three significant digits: 124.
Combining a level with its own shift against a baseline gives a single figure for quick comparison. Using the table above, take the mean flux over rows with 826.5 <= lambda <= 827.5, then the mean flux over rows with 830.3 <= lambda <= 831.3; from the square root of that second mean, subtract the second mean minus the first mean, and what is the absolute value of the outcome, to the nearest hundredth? 4.84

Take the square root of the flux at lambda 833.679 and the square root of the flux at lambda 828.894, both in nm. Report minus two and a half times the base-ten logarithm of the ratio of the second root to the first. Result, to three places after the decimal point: -0.025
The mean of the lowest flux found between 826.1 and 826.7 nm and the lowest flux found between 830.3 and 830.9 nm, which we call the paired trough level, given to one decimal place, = 17.3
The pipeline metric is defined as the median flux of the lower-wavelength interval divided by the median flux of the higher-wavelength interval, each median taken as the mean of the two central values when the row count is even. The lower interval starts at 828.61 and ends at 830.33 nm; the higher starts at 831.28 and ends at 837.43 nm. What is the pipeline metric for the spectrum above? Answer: 1.04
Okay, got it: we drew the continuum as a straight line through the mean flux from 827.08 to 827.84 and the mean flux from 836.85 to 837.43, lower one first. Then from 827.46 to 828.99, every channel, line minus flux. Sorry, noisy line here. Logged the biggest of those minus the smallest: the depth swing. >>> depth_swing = 1.2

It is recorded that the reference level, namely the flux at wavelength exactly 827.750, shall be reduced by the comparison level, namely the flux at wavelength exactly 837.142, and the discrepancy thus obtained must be 0.4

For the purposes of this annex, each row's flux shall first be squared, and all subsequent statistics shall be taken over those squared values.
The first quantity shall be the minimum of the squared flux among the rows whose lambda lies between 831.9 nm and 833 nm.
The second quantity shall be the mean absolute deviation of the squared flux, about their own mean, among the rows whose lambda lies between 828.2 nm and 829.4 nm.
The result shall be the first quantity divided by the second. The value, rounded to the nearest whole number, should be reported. 17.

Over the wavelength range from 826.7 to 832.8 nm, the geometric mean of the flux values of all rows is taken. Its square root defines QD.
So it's 4.18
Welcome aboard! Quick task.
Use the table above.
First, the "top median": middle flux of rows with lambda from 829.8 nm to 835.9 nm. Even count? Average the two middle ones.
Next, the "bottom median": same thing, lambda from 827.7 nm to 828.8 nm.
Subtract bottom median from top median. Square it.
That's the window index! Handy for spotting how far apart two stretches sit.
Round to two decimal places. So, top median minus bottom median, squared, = 0.71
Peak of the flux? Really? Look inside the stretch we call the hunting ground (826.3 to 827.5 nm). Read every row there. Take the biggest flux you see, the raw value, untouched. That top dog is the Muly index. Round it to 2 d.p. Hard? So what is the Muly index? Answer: 18.04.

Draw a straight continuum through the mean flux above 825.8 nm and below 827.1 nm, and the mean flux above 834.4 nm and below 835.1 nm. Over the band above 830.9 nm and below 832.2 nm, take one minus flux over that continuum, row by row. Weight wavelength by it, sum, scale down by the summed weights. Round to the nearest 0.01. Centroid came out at 831.68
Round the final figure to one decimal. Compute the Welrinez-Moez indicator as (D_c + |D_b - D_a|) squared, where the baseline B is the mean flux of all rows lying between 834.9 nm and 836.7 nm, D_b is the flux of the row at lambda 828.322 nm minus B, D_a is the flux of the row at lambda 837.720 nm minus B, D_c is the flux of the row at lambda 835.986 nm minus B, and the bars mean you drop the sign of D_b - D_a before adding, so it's 1.2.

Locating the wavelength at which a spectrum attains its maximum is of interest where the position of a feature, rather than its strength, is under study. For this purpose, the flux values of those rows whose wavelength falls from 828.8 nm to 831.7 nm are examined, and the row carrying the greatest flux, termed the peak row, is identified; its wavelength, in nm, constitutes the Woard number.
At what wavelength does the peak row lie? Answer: 830.040 nm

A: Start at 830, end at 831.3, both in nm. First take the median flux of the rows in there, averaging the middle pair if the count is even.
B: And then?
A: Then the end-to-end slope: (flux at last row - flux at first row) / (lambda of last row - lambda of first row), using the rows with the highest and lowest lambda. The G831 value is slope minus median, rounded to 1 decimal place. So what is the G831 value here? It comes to -18.0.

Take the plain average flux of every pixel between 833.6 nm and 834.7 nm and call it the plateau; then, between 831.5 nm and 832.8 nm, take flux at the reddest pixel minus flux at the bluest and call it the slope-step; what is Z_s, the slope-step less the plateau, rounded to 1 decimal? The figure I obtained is -20.1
